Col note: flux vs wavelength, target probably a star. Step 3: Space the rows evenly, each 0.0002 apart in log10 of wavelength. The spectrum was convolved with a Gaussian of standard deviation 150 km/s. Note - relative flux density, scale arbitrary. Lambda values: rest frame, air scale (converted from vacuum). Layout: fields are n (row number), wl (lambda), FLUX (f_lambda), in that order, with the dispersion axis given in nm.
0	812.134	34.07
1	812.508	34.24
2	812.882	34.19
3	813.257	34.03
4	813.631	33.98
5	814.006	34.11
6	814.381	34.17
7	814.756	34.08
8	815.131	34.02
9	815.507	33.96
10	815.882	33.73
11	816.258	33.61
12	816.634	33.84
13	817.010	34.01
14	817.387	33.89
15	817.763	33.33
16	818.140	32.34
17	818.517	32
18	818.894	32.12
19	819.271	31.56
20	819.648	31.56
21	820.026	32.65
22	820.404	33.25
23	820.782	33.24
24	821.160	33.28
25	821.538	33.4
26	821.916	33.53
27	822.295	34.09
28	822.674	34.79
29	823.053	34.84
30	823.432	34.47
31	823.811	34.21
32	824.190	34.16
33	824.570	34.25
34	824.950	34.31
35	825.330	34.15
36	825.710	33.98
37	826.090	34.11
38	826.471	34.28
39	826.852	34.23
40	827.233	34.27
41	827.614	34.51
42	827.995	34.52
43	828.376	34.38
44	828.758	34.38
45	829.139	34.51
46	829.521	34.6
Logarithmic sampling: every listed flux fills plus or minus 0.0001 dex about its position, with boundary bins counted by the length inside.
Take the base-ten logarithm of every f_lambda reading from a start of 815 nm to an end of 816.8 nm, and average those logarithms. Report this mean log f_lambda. 1.53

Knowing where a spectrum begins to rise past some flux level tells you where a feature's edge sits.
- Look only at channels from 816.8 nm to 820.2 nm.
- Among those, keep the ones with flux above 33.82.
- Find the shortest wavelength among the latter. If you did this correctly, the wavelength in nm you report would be 817.010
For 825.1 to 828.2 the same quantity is 825.330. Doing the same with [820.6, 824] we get 822.295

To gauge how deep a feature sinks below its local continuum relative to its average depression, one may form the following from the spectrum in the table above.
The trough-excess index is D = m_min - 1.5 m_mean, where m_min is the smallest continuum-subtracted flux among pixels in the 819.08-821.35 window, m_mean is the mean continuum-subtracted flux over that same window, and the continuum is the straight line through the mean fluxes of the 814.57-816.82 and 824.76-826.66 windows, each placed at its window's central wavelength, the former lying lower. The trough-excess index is -0.31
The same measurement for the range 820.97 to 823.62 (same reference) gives -0.74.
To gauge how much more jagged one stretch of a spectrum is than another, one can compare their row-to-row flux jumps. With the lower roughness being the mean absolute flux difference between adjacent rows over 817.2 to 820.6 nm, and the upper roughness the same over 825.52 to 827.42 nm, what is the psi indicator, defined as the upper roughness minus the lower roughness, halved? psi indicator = -0.22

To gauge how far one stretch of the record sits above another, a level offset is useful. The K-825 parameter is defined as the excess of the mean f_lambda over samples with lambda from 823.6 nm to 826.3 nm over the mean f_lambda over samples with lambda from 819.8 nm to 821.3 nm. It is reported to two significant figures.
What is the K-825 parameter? 1.1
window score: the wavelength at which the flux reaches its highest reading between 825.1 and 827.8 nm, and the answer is 827.614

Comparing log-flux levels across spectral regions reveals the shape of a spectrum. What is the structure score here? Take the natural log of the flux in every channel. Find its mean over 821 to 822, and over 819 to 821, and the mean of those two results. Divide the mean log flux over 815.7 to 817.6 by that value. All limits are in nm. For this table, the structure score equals 1.01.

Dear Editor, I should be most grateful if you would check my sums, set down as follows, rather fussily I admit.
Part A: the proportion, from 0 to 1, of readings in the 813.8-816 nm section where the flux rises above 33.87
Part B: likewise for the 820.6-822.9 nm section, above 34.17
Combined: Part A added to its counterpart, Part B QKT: 1.00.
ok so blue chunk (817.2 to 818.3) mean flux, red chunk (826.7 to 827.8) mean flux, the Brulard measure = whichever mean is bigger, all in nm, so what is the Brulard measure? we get 34.34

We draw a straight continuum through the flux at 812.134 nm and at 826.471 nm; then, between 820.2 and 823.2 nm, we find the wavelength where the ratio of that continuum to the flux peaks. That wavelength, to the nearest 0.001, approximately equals 820.782 nm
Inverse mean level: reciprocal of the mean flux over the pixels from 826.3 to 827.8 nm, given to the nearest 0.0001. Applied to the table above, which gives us 0.0291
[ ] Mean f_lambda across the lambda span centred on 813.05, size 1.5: 34.1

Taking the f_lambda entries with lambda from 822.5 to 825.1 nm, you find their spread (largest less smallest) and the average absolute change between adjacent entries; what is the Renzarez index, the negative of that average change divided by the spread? -0.22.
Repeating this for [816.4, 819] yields -0.19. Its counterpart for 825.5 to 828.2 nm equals -0.20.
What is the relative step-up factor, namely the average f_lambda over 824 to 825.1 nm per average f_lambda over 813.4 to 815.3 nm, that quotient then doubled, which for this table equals 2.01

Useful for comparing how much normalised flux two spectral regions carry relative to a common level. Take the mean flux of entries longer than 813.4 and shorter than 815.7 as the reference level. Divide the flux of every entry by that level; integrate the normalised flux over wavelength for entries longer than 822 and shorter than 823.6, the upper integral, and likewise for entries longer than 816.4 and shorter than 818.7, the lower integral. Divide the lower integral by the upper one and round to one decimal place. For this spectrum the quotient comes 1.4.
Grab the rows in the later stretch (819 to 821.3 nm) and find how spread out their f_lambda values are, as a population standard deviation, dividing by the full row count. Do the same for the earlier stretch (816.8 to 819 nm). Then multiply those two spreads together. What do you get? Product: 0.63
